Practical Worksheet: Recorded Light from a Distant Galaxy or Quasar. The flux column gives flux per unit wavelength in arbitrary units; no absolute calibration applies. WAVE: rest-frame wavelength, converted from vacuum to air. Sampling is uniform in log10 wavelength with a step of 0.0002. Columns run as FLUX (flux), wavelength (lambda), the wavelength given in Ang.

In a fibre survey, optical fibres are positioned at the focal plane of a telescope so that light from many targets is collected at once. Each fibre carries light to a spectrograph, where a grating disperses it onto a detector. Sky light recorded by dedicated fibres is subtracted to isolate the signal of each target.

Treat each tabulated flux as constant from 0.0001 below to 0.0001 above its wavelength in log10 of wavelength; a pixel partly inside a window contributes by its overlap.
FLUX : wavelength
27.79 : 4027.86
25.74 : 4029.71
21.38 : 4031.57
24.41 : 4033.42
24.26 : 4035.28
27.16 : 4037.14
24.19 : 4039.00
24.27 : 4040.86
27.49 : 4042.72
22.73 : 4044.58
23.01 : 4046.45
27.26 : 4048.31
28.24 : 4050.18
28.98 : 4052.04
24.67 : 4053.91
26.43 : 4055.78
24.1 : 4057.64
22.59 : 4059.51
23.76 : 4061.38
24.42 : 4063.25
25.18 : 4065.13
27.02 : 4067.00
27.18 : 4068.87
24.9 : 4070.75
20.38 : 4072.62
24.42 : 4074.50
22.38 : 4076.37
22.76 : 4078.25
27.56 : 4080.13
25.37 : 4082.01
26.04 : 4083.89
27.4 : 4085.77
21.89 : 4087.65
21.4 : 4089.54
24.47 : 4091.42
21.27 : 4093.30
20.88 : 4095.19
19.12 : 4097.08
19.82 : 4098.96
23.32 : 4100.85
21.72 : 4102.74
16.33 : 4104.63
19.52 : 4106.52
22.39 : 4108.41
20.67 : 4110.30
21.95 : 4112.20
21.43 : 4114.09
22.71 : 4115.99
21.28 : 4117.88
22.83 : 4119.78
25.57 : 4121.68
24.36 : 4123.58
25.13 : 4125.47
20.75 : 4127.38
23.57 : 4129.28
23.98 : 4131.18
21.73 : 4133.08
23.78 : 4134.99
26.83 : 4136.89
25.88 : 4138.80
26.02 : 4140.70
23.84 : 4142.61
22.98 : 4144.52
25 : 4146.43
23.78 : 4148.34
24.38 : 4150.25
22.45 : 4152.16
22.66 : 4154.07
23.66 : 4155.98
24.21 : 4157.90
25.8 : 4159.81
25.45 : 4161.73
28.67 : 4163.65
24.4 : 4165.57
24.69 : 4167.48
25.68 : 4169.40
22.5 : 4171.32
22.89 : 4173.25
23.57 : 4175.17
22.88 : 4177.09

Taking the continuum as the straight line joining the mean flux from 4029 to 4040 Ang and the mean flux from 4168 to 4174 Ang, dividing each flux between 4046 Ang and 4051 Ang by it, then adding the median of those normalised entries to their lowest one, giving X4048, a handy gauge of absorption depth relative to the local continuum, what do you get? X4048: 2.06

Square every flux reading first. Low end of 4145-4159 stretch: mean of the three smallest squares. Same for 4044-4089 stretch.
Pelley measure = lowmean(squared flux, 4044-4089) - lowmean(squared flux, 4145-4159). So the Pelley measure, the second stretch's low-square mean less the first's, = -61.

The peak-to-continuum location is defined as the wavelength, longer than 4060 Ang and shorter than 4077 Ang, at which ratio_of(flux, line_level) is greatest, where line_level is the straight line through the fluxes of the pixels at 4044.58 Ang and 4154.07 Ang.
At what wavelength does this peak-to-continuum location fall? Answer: 4068.87 Ang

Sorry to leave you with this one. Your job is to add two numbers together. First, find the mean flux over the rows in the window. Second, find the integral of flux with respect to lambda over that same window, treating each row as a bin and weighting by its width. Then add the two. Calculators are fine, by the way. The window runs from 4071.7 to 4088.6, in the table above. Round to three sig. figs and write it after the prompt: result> 434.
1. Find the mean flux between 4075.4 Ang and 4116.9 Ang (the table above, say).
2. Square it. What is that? 497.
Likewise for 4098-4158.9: 527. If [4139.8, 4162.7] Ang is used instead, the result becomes 585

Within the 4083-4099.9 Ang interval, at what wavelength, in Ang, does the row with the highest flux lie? 4085.77 Ang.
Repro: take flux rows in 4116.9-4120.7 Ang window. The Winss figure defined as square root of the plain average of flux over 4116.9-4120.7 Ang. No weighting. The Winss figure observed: 4.70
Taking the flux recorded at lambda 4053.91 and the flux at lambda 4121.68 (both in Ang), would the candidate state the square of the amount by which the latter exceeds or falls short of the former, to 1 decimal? 0.8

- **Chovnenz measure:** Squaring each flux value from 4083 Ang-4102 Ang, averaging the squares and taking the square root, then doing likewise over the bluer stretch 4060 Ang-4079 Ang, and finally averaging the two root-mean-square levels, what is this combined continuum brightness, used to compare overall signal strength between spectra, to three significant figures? 23.5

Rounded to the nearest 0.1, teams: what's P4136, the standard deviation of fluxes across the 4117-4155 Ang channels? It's 1.6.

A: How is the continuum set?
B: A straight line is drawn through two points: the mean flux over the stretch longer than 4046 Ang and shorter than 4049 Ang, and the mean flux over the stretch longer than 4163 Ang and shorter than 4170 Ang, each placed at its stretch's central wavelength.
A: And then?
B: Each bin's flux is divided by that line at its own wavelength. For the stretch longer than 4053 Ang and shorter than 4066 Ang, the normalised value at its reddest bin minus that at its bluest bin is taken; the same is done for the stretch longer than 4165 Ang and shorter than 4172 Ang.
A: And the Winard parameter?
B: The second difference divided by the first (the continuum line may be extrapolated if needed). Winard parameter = -4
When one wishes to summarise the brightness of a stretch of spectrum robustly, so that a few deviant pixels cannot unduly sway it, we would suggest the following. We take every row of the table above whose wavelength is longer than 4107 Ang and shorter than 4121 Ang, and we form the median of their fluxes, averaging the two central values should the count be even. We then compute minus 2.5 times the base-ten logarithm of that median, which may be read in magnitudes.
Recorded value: -3.35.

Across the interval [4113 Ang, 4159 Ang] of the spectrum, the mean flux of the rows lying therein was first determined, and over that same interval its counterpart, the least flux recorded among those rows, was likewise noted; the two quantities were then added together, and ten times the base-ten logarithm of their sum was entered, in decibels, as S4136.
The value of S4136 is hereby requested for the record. 16.48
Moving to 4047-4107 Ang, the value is 16.03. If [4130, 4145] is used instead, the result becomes 16.64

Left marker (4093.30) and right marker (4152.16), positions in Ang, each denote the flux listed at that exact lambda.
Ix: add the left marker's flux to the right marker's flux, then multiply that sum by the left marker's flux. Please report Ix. 930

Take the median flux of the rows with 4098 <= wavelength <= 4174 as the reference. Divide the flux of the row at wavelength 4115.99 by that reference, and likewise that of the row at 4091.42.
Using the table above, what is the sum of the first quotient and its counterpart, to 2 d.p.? 2.00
